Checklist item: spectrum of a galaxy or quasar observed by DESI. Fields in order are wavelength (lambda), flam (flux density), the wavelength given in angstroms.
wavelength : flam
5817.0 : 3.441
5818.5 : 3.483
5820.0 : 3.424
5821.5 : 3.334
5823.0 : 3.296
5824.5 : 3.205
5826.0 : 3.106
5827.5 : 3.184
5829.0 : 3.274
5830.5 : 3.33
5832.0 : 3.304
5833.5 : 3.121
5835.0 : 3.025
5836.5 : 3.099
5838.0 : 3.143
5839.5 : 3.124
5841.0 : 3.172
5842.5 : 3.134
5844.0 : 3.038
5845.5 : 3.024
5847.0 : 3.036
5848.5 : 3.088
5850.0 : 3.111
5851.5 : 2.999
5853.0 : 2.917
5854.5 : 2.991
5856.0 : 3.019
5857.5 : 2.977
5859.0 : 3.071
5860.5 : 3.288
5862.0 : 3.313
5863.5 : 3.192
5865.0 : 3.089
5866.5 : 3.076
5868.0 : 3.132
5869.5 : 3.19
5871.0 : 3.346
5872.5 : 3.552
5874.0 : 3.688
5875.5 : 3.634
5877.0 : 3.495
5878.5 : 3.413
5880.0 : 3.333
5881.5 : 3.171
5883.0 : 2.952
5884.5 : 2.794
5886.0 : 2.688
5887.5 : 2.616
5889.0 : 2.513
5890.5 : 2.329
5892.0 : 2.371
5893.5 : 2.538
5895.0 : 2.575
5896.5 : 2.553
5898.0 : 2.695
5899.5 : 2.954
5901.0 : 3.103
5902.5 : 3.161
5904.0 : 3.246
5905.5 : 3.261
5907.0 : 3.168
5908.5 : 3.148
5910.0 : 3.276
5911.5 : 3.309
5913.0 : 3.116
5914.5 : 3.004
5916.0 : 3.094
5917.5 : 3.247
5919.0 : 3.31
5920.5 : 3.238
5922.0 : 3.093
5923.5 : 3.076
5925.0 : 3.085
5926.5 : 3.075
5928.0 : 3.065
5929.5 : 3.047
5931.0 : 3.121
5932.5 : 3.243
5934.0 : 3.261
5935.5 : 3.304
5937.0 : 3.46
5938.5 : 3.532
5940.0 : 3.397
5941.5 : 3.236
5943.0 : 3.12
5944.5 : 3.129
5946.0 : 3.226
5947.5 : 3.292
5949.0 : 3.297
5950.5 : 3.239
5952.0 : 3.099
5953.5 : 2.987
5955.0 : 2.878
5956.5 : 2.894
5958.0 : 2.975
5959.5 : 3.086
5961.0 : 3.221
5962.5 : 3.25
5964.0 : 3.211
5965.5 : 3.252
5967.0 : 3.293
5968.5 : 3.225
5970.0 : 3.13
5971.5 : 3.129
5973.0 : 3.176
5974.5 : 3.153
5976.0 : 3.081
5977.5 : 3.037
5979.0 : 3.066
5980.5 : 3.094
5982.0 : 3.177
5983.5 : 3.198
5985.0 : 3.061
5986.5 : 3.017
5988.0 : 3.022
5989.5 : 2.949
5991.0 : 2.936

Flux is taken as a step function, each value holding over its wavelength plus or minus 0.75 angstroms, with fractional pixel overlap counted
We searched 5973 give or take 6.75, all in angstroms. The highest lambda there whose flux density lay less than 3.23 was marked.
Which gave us 5979.0 angstroms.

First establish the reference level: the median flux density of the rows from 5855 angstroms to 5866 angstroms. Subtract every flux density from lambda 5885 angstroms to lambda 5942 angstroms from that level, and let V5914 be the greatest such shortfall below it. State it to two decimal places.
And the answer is 0.76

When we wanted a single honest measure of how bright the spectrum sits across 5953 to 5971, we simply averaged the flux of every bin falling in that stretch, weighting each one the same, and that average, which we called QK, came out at 3.12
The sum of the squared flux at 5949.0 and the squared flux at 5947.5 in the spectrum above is 21.7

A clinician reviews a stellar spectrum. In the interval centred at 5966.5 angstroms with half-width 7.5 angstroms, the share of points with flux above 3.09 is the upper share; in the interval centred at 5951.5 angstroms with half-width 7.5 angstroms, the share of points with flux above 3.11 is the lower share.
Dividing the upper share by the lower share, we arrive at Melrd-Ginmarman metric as 1.80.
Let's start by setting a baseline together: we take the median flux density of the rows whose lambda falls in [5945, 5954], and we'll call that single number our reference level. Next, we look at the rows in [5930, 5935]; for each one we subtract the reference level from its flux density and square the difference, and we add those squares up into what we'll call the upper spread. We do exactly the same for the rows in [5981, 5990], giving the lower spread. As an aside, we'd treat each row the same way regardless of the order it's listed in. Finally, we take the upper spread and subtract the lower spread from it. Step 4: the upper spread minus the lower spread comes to -0.19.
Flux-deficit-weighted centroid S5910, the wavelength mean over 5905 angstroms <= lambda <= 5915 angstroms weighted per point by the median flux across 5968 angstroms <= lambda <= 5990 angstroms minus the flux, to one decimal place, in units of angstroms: 5908.3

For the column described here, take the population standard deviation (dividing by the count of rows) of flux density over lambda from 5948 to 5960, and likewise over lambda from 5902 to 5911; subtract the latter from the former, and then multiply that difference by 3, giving 0.27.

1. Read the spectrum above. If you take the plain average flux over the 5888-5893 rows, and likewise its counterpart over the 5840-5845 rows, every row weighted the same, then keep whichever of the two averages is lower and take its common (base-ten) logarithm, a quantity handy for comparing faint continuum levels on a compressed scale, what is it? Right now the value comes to 0.38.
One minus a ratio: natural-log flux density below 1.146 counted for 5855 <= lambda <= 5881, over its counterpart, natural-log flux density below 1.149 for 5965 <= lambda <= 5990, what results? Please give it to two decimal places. 0.45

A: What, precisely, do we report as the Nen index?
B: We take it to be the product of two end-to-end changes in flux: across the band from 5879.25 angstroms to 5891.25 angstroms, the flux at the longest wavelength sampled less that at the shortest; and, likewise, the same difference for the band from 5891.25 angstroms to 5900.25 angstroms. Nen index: -0.59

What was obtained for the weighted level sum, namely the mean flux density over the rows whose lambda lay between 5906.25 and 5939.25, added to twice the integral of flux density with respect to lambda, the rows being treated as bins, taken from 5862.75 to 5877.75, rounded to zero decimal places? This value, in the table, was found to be 103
